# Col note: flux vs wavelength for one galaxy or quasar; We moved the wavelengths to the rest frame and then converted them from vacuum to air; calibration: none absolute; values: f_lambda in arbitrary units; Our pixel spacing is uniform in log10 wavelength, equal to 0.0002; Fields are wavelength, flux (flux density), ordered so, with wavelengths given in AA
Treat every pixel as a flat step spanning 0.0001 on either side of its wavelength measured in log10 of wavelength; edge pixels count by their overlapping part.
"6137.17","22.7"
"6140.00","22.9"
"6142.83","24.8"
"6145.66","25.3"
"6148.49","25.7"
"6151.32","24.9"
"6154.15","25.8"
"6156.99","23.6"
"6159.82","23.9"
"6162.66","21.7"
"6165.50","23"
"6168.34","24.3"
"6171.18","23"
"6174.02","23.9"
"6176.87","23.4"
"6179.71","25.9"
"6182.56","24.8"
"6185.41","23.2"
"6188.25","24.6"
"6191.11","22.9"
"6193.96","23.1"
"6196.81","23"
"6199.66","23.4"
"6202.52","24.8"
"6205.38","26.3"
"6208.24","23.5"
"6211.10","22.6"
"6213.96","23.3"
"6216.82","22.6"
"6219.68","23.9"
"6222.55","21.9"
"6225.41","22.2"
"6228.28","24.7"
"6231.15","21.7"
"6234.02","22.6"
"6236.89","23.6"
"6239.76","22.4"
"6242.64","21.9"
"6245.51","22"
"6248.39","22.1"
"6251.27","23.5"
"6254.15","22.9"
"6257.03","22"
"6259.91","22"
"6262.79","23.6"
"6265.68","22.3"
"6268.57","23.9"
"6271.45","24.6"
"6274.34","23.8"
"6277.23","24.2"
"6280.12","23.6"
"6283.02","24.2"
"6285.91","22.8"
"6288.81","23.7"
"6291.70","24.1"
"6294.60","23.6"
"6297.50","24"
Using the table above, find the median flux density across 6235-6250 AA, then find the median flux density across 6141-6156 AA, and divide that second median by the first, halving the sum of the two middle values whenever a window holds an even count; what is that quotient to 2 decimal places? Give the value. 1.14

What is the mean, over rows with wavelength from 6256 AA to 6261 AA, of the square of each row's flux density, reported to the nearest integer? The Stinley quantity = 484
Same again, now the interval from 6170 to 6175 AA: 550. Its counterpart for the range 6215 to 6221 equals 541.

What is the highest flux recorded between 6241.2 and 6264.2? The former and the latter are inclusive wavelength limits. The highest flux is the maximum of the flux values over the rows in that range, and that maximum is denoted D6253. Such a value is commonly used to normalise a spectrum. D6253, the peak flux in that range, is 23.6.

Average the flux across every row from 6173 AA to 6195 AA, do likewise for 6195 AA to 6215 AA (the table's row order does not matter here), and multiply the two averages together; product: 572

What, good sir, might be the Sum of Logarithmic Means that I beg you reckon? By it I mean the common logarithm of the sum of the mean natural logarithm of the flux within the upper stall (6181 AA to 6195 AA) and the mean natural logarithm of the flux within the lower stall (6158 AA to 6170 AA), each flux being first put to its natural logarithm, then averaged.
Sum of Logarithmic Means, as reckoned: 0.800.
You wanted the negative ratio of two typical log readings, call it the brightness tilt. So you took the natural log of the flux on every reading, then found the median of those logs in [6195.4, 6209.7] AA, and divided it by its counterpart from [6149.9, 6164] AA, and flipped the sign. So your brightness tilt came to -0.995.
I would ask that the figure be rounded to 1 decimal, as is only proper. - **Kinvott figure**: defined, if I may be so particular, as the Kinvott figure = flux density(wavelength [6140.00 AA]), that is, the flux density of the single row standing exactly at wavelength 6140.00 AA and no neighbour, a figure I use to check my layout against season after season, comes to 22.9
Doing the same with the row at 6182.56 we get 24.8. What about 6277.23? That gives 24.2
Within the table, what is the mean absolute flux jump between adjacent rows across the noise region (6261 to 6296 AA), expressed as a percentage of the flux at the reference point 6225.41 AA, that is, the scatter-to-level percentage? 3.8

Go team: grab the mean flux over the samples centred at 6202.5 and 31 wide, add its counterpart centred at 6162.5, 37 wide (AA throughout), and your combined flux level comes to 47.8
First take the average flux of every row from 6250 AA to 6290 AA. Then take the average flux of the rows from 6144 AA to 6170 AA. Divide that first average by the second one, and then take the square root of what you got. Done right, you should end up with 0.98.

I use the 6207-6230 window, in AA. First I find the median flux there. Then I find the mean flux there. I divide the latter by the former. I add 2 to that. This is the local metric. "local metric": 3.01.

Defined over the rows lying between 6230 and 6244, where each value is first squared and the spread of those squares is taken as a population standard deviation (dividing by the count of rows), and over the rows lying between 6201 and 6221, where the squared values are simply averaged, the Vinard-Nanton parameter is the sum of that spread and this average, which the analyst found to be 601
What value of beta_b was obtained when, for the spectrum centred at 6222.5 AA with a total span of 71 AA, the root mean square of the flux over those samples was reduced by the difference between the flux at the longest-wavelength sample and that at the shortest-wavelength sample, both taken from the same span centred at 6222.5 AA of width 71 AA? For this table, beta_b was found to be 25.7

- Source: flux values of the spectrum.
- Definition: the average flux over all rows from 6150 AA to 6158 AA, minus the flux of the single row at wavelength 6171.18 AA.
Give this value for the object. 1.8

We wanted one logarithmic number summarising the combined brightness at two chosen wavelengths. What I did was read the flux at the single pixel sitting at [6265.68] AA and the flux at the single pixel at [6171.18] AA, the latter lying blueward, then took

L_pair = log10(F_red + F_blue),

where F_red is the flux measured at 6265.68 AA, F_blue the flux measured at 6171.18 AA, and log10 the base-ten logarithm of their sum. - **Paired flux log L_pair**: 1.66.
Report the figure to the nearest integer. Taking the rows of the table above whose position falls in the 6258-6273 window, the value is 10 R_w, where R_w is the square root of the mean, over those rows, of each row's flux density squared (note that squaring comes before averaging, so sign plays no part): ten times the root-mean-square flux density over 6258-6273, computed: 233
